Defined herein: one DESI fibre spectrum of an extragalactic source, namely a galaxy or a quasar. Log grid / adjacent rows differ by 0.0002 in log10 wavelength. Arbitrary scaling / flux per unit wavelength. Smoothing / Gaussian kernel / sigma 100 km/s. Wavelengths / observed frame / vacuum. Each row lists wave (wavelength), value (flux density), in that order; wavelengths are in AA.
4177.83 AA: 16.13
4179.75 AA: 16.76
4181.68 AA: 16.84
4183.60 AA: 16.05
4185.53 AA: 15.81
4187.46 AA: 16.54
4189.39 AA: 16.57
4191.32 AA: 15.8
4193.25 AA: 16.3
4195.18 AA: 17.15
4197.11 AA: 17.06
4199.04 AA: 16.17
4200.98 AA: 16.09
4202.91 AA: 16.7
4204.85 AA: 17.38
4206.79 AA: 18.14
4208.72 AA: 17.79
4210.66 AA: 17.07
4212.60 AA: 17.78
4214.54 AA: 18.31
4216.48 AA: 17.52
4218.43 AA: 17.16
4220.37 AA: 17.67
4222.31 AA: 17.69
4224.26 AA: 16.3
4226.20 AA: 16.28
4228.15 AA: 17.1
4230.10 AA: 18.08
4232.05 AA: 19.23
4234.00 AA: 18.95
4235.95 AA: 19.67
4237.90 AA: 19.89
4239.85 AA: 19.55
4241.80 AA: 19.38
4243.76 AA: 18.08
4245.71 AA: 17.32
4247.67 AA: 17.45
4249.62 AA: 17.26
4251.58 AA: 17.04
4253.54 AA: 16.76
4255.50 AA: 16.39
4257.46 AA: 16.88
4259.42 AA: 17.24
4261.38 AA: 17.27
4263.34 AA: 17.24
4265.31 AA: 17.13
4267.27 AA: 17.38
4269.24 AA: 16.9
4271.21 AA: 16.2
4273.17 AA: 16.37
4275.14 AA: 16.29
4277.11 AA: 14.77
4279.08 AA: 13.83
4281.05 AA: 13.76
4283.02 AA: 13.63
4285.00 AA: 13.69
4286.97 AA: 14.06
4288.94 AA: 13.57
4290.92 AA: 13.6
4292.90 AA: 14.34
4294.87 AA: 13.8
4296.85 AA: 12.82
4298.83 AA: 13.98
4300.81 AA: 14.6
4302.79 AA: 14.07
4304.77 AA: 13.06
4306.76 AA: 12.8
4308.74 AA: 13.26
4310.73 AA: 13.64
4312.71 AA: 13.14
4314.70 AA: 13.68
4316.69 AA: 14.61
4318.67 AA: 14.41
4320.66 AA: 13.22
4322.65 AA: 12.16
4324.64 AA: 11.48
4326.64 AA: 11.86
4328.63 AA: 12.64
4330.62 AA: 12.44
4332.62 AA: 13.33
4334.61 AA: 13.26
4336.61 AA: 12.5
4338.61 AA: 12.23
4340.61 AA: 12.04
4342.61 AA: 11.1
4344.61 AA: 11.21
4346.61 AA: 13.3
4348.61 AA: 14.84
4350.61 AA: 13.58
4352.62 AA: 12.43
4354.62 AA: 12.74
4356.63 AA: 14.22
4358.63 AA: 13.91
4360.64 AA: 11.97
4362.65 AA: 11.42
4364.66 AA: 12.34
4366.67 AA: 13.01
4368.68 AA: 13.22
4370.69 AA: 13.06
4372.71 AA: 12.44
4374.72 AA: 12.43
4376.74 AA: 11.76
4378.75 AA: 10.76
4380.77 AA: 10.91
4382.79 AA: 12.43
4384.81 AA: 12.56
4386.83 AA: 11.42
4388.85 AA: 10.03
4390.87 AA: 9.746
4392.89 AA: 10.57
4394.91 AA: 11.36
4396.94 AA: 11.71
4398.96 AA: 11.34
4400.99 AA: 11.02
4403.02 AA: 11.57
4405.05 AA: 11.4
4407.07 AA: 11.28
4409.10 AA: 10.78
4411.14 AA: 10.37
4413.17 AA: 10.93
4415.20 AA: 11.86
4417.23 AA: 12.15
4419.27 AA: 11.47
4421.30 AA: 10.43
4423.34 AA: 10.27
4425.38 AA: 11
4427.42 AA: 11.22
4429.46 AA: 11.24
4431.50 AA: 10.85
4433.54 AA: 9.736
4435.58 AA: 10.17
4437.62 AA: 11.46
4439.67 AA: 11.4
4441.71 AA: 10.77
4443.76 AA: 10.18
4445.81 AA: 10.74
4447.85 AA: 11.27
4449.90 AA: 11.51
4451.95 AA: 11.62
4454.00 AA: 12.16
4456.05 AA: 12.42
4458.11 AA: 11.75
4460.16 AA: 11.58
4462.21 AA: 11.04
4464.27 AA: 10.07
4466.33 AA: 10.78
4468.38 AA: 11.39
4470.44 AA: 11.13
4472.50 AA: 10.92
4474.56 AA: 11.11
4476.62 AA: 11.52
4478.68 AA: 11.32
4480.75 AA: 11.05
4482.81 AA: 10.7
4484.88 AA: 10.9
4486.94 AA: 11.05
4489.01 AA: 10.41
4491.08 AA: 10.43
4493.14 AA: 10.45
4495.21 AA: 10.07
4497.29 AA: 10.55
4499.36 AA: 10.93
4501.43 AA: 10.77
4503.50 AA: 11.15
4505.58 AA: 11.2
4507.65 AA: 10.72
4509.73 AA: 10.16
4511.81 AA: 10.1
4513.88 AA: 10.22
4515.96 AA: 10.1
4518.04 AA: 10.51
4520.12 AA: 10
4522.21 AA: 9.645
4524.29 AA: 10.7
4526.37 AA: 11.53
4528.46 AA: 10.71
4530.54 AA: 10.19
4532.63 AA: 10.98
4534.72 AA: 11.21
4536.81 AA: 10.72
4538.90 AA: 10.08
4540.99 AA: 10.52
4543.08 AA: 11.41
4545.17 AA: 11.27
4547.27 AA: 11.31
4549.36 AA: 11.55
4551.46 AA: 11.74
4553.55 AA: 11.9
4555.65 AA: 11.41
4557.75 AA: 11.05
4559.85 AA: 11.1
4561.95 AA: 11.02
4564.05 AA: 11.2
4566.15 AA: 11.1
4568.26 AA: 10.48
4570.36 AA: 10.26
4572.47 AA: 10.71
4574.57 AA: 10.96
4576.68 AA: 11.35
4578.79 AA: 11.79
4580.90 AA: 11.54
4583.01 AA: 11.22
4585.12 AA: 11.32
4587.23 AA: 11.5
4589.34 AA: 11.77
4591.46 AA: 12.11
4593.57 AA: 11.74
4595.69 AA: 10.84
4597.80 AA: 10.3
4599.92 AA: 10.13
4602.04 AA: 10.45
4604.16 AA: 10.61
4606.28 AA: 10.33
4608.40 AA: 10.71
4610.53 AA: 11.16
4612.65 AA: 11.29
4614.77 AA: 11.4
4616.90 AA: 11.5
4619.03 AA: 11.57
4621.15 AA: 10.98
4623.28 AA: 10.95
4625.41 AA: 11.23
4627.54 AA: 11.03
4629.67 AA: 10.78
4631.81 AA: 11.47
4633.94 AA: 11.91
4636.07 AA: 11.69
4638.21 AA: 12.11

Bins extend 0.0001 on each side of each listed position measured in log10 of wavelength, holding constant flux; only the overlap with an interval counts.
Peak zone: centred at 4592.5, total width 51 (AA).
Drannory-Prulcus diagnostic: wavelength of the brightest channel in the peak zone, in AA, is 4591.46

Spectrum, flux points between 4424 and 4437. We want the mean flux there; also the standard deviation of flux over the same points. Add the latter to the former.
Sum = 11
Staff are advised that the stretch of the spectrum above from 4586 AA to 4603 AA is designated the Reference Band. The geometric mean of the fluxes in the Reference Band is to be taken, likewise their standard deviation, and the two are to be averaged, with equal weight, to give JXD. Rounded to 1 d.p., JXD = 5.9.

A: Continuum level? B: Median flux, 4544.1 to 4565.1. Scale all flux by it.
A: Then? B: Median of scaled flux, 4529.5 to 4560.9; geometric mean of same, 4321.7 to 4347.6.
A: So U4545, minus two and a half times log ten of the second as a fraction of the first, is -0.10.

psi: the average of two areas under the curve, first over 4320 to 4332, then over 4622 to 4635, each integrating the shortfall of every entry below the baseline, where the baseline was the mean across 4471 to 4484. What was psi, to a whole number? -8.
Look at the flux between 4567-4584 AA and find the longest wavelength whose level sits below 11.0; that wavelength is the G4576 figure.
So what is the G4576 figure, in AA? 4574.57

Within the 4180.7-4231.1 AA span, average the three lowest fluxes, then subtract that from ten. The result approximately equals -5.9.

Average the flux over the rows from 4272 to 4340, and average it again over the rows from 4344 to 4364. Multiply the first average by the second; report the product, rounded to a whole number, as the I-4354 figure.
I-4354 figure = 176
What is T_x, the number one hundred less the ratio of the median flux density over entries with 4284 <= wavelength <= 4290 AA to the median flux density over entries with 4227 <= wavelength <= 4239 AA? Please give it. 99.3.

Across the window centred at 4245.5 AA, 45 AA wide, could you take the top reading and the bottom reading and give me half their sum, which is 18.1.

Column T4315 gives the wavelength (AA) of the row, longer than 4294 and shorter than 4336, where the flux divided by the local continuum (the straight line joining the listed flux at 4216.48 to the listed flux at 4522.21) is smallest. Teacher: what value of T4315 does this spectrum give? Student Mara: 4324.64 AA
